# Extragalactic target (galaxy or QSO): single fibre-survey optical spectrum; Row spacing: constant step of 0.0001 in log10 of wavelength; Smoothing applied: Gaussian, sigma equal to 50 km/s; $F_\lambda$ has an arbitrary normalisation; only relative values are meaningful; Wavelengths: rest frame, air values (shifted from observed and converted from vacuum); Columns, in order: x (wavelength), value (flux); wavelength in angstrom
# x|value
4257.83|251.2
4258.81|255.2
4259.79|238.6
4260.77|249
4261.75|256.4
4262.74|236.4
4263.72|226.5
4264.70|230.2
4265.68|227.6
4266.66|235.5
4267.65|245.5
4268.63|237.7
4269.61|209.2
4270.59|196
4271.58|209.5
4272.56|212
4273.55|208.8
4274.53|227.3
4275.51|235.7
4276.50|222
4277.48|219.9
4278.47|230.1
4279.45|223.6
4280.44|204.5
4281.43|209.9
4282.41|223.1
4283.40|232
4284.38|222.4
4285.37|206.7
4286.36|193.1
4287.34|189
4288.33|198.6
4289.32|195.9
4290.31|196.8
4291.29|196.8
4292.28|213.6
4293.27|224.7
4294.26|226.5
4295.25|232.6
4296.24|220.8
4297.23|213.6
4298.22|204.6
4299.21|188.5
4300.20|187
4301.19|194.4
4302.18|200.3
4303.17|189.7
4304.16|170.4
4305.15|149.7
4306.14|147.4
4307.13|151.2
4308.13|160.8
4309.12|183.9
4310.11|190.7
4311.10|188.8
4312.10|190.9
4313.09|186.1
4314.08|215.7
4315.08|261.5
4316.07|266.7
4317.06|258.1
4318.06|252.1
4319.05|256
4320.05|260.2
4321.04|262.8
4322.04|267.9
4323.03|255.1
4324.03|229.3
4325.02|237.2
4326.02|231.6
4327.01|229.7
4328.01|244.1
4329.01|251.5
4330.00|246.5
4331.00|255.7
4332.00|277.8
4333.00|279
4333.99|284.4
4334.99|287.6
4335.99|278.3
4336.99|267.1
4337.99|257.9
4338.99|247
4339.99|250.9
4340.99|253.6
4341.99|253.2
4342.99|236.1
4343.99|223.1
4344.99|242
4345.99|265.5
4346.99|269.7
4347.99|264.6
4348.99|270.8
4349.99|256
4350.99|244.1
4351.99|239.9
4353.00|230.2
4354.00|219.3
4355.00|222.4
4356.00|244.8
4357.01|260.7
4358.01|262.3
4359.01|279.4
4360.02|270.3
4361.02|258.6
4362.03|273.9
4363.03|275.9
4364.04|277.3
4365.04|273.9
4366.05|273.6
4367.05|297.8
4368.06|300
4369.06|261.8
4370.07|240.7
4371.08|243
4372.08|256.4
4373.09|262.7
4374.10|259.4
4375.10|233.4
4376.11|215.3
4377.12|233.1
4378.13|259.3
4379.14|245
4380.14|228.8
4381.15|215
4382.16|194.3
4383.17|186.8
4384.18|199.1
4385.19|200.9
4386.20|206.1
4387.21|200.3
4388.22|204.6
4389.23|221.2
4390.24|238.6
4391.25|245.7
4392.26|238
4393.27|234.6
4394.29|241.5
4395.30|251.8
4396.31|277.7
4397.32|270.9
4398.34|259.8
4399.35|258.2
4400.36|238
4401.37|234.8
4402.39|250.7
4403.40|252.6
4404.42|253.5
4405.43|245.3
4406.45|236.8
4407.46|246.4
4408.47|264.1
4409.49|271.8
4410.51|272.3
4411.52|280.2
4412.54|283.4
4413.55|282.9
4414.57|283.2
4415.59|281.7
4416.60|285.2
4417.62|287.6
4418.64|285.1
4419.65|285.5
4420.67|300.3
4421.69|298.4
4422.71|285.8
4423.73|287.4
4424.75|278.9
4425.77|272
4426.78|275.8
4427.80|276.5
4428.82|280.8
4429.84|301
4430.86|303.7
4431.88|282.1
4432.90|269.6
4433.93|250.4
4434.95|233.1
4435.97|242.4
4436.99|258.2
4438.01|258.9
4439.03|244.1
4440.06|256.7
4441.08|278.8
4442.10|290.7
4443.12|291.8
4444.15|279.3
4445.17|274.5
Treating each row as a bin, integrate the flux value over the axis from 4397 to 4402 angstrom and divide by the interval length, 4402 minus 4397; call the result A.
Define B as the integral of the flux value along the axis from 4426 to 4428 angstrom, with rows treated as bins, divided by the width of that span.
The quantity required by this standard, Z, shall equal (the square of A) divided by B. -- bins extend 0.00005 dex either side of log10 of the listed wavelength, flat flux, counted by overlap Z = 228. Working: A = 251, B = 277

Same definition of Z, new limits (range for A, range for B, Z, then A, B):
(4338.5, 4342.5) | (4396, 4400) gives 238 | 251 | 265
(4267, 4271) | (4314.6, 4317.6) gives 190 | 223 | 262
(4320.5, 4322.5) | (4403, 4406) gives 282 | 265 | 250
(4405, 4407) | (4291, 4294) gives 272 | 241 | 214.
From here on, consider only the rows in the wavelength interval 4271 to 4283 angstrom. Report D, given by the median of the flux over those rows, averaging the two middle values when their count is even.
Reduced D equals 221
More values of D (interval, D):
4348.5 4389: 245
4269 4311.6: 205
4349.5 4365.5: 260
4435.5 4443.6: 259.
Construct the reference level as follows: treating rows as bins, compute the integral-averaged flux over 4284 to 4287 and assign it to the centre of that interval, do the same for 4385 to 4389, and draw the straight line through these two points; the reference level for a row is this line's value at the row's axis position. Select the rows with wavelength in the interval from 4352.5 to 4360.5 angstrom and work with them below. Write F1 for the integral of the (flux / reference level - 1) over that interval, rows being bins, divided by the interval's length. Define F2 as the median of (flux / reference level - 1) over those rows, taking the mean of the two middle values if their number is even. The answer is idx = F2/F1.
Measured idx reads 1.09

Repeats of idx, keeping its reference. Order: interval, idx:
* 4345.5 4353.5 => 1.10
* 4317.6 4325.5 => 1.06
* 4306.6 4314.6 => 0.82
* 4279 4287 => 1.29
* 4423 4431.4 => 0.94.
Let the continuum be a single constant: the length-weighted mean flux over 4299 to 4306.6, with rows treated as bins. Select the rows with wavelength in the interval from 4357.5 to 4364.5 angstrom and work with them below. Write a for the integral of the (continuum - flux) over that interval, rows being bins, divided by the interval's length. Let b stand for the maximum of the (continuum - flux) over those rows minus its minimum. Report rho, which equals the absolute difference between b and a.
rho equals 114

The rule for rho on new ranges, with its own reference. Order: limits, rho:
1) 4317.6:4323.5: 97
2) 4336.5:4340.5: 97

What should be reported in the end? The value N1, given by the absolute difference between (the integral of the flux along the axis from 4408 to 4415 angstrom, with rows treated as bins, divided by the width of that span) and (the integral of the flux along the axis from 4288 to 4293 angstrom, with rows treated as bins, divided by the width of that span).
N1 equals 75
